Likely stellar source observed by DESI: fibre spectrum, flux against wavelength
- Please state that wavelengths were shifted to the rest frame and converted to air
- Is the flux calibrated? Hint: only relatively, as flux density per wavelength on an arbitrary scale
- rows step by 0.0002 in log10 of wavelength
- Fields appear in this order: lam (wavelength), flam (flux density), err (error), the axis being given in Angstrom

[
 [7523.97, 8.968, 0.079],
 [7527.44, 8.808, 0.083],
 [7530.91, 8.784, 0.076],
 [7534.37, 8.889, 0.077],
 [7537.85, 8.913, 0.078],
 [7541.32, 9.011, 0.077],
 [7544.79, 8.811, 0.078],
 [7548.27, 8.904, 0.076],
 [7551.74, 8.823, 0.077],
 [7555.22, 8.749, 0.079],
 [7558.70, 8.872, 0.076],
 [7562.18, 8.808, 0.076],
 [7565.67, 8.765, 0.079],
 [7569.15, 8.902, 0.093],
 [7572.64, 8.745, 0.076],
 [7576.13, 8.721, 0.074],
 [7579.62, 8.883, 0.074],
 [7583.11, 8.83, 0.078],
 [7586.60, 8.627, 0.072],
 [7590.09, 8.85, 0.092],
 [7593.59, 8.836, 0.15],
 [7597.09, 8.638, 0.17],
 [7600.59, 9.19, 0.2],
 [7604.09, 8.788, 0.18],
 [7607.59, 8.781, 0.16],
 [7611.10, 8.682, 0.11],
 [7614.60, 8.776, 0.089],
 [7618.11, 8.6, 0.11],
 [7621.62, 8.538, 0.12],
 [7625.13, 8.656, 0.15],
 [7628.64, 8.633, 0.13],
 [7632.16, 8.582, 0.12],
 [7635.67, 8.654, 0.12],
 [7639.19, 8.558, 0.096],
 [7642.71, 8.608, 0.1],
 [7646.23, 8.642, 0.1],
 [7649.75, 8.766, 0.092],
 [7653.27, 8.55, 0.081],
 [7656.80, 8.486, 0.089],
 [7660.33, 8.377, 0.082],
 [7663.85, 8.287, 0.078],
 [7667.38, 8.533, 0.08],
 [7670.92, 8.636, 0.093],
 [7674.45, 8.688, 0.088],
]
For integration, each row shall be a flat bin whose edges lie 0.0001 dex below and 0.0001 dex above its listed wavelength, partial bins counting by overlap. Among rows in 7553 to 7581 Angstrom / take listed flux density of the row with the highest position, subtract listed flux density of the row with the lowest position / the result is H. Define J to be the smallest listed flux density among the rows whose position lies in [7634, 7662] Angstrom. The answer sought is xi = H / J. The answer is 0.016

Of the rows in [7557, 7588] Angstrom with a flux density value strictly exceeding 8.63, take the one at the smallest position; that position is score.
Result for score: 7558.70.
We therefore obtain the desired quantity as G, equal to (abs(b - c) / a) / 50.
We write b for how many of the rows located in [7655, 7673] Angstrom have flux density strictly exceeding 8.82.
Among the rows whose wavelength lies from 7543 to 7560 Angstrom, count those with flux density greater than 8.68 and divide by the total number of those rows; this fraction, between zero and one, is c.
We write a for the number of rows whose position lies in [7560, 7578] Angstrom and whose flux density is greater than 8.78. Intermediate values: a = 2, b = 0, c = 1.0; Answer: 0.010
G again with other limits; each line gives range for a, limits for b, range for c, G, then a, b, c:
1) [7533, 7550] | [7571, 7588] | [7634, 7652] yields 0.007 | 5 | 2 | 0.2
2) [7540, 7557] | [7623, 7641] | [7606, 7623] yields 0.003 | 4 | 0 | 0.6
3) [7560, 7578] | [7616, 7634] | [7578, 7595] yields 0.008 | 2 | 0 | 0.8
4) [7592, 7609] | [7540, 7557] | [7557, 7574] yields 0.010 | 4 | 3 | 1.0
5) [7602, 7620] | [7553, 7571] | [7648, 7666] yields 0.018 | 2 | 2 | 0.2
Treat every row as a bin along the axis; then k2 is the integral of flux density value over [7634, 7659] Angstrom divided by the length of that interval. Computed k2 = 8.60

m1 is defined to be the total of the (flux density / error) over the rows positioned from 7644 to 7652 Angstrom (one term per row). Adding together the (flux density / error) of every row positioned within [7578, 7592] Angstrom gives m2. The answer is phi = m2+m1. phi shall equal 631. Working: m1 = 182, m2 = 449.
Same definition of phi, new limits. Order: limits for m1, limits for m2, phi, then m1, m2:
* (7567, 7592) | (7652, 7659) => 979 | 778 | 201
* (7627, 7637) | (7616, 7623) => 359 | 210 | 149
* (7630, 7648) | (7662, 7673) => 711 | 405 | 306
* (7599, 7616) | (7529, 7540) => 672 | 327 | 345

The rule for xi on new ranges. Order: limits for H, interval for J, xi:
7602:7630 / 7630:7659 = -0.018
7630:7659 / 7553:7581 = -0.011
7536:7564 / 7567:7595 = -0.012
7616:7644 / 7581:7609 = 0.001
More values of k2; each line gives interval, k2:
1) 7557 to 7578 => 8.80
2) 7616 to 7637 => 8.61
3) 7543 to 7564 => 8.83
